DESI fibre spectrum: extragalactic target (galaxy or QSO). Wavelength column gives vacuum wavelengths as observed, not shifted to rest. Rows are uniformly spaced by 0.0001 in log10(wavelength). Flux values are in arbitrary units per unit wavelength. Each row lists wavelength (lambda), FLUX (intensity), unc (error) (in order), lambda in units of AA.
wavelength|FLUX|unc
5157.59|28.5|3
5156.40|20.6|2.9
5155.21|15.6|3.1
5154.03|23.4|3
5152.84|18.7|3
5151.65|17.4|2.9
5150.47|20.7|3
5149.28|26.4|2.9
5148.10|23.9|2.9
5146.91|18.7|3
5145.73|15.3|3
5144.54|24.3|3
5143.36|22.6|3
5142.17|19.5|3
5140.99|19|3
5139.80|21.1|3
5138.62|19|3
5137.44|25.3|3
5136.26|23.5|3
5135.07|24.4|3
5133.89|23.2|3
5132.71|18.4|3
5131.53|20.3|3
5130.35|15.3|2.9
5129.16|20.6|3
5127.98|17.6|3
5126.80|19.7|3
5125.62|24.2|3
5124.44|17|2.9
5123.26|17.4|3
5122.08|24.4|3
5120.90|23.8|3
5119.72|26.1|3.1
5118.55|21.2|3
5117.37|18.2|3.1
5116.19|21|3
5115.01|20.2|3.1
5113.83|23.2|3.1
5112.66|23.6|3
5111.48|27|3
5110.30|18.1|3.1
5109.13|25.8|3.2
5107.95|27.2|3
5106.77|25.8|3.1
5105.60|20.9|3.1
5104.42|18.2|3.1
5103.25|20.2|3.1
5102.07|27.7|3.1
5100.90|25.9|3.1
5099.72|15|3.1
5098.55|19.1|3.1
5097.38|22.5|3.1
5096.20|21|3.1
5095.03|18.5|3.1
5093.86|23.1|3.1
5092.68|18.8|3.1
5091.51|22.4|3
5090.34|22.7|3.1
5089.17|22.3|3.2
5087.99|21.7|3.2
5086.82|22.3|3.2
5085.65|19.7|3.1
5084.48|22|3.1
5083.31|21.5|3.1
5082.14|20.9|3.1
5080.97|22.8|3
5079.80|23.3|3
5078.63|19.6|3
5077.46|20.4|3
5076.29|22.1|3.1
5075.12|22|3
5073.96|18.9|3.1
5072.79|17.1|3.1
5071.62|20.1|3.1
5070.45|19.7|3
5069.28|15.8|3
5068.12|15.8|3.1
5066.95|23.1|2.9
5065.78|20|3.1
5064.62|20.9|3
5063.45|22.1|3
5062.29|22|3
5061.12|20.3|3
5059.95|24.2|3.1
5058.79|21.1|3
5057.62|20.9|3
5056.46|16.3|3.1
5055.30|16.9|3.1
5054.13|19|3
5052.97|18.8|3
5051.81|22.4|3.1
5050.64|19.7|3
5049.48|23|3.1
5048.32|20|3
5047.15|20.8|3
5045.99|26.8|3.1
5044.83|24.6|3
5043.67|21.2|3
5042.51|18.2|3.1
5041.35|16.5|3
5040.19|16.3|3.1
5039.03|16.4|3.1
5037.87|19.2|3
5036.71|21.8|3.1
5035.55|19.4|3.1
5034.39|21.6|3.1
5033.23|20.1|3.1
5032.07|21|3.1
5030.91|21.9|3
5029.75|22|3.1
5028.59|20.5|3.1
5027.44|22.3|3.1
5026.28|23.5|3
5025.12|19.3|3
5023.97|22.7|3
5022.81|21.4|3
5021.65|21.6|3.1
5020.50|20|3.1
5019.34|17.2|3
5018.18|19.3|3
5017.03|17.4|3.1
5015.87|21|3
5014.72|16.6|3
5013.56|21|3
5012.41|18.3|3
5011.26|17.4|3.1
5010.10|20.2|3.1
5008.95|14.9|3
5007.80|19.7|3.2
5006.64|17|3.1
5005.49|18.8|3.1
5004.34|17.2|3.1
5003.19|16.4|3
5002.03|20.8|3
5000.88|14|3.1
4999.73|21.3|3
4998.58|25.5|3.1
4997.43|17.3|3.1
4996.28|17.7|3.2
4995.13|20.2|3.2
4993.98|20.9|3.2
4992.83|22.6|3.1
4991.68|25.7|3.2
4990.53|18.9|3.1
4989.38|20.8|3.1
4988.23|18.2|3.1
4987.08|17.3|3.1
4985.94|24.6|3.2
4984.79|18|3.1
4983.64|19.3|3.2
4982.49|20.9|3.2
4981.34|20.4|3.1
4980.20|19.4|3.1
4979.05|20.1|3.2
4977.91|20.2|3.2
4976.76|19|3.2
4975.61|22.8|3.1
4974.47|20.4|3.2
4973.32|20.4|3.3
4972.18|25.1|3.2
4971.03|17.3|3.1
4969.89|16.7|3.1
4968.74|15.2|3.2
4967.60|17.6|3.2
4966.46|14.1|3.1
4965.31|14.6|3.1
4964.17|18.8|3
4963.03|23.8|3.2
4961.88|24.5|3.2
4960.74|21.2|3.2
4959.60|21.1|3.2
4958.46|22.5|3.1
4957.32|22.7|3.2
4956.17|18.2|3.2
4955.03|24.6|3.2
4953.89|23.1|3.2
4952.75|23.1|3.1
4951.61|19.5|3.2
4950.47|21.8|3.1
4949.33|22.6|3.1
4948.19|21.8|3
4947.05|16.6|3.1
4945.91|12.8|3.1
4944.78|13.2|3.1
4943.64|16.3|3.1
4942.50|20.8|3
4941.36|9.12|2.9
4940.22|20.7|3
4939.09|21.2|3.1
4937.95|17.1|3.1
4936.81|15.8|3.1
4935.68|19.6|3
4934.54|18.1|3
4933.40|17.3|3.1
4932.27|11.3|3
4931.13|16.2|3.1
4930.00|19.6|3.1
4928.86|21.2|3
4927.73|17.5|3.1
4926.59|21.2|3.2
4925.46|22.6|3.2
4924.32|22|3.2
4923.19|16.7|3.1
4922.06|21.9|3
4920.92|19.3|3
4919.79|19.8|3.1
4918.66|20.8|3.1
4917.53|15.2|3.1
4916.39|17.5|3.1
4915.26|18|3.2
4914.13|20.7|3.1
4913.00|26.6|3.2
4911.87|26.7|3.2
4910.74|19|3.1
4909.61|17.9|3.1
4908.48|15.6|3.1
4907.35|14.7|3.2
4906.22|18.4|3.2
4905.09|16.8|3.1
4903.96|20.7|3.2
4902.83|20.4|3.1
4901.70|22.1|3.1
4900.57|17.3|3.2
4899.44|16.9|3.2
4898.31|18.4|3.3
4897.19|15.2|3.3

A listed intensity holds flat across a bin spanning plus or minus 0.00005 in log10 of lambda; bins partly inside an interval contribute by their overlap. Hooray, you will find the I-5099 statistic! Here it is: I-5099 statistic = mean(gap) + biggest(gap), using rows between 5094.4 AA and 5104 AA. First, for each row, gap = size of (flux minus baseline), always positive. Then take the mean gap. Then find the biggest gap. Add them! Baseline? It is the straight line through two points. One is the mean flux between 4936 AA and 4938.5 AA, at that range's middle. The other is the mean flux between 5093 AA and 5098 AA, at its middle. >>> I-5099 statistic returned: 9.5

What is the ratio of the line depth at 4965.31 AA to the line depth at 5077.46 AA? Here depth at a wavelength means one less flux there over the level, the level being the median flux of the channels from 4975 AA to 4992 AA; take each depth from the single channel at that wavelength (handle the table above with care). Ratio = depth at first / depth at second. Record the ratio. -18.3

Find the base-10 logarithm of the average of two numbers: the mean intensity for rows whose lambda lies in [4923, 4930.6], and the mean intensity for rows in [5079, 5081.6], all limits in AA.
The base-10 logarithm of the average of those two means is 1.33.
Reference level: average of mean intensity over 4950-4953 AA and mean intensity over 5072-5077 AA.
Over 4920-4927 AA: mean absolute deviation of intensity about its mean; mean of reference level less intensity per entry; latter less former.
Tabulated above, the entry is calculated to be -1.6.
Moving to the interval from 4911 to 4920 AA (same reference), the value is -3.0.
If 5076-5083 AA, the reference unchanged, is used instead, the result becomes -2.0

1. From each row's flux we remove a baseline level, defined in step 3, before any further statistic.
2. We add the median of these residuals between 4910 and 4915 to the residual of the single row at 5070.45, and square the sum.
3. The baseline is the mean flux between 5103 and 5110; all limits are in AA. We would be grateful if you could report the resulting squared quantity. 7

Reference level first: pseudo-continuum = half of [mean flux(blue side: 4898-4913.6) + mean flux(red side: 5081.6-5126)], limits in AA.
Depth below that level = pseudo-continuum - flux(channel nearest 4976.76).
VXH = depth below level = 1.6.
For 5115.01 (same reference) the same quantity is 0.4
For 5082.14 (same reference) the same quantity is -0.3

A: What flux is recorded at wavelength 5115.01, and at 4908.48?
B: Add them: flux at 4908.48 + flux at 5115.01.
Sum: 36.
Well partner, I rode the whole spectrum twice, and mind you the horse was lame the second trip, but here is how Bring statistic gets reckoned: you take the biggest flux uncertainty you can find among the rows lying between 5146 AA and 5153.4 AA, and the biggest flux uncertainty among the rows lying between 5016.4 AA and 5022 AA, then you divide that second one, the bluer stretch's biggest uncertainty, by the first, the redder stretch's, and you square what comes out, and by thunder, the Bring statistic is 1.07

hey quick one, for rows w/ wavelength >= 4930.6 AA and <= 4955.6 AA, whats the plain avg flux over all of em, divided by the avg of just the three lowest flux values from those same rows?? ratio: 1.65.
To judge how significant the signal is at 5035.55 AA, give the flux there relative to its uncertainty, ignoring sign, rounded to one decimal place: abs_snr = 6.3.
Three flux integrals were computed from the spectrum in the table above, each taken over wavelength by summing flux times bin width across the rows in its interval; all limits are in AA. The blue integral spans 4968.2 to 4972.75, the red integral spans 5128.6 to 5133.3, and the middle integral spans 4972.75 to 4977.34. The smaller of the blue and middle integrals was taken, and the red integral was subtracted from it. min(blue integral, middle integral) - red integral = -3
